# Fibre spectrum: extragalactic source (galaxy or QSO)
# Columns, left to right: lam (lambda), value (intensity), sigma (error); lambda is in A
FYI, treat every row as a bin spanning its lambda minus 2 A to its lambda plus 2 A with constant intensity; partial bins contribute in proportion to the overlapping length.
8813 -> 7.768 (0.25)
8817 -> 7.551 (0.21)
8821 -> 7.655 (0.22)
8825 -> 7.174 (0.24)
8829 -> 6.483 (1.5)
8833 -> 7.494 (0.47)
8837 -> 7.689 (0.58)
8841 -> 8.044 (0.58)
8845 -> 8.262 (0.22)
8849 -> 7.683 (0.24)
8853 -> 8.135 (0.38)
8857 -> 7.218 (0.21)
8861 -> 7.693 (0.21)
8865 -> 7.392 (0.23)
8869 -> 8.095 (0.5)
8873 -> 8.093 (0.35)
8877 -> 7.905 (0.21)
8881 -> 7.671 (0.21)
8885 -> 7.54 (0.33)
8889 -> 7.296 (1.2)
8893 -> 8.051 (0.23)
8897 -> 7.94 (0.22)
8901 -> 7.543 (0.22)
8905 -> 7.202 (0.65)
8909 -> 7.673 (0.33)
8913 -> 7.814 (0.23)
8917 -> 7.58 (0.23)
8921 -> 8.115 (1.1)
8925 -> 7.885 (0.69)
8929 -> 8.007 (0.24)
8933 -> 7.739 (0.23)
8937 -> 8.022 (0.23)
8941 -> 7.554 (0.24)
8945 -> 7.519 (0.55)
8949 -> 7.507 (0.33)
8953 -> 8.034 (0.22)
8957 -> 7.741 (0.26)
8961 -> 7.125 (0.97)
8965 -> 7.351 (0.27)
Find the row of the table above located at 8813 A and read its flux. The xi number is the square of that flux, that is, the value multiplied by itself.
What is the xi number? 60.3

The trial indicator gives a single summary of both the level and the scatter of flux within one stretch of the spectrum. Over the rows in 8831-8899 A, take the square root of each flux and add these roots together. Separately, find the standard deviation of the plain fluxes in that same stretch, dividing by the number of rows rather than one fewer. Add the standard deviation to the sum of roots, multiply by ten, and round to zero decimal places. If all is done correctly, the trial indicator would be 477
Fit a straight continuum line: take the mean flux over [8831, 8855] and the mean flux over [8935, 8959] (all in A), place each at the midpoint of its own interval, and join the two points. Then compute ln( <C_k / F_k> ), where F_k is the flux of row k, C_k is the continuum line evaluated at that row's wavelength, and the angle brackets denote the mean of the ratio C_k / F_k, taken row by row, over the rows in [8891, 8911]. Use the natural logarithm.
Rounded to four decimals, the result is 0.0165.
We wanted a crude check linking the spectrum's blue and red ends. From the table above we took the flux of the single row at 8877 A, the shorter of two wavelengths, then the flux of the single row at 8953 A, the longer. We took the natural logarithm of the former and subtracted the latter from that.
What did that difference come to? -5.97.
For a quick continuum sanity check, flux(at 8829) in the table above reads 6.483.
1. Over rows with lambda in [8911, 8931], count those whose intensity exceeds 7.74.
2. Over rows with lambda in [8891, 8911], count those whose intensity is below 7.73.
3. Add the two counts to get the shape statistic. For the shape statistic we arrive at 7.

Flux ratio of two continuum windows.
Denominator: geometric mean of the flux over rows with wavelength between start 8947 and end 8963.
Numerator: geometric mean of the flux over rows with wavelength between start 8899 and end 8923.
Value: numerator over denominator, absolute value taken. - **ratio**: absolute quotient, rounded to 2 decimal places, 1.01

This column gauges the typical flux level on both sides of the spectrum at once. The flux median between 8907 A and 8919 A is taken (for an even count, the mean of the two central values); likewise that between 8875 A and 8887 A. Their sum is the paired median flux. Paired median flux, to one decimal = 15.3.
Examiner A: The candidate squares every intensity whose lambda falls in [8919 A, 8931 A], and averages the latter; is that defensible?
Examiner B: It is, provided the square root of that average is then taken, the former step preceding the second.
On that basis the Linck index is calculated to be 8.00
